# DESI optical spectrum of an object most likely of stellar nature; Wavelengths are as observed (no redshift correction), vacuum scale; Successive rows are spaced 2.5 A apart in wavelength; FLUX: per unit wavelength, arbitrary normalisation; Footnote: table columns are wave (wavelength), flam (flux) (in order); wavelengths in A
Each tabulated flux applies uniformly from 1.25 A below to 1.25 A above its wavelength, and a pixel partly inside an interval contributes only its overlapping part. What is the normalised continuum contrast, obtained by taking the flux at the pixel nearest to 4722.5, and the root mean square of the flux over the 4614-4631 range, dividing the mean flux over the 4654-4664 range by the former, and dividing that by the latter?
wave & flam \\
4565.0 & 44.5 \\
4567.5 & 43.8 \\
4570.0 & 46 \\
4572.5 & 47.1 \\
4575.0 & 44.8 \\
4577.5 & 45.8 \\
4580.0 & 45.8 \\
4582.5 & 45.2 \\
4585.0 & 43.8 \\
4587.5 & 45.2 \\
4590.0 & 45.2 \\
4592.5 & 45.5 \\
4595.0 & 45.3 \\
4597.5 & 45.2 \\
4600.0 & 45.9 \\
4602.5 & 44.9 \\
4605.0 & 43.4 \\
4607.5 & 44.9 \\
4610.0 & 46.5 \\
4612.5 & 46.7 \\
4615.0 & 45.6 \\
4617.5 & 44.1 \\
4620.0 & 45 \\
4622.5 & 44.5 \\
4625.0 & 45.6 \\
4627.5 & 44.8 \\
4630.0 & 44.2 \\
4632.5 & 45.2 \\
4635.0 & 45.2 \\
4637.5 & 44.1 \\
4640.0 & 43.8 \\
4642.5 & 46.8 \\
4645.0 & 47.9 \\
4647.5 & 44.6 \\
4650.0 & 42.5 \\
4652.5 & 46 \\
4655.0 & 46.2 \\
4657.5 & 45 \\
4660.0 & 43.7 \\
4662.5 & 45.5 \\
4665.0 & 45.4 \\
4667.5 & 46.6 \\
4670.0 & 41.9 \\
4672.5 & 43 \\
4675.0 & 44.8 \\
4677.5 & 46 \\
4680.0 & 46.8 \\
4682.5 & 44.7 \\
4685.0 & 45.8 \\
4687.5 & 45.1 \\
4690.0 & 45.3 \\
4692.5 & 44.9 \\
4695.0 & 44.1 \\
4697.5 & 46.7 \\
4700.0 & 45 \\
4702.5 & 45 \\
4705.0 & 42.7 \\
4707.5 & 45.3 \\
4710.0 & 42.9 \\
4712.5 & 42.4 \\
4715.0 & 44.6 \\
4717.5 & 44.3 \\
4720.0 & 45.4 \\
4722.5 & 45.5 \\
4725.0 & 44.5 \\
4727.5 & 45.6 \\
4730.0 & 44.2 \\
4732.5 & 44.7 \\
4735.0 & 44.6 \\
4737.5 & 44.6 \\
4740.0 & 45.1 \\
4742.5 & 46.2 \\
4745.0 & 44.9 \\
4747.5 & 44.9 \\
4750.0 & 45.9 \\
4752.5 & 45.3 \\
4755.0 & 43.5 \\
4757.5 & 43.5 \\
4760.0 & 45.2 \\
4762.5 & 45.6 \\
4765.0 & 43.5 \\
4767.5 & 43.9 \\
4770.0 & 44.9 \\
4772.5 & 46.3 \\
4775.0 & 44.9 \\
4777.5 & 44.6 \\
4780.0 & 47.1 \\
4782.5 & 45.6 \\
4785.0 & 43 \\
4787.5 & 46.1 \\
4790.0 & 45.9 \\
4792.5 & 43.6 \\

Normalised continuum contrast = 0.0221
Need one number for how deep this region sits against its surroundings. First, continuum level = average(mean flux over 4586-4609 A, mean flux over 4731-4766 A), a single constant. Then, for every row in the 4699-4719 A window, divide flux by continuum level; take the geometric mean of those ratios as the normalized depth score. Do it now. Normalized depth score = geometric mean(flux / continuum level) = 0.98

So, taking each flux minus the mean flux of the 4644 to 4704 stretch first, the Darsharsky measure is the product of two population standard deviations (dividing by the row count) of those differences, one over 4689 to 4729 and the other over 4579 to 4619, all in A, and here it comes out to 0.95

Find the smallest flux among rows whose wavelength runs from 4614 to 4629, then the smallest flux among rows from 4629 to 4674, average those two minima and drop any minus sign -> 43.0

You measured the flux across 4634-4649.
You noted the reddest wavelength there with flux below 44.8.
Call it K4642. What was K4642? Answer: 4647.5 A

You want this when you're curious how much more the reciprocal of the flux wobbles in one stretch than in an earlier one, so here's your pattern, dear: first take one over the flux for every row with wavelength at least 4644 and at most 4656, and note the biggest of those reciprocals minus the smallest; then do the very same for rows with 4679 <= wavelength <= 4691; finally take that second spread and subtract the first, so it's -0.0016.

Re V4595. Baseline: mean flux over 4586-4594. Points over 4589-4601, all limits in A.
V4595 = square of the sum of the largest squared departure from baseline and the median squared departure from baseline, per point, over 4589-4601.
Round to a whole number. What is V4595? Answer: 0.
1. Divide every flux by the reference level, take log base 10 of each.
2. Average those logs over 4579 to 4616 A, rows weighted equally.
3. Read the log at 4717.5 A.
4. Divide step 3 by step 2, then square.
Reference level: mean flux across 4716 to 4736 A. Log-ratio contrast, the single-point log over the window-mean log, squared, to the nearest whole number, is 2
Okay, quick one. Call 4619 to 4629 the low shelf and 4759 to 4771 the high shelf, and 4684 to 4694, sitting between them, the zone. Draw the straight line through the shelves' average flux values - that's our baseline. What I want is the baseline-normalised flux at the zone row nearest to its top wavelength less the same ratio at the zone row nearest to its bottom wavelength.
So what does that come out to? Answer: -0.020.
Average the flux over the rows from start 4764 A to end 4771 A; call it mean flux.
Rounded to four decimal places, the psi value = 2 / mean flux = 0.0454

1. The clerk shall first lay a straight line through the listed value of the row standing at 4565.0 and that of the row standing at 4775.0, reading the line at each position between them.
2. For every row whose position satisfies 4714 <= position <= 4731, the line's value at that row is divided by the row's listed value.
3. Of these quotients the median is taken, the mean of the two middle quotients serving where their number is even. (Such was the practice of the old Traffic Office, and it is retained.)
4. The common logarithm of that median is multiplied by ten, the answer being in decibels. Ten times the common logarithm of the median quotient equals 0.018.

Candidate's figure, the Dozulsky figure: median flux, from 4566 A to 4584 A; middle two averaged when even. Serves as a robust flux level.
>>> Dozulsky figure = 45.8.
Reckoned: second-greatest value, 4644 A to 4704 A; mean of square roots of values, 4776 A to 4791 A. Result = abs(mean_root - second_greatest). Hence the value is 40.1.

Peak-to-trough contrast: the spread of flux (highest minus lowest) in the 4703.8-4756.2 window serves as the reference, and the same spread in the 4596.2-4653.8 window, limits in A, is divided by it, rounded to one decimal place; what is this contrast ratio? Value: 1.4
